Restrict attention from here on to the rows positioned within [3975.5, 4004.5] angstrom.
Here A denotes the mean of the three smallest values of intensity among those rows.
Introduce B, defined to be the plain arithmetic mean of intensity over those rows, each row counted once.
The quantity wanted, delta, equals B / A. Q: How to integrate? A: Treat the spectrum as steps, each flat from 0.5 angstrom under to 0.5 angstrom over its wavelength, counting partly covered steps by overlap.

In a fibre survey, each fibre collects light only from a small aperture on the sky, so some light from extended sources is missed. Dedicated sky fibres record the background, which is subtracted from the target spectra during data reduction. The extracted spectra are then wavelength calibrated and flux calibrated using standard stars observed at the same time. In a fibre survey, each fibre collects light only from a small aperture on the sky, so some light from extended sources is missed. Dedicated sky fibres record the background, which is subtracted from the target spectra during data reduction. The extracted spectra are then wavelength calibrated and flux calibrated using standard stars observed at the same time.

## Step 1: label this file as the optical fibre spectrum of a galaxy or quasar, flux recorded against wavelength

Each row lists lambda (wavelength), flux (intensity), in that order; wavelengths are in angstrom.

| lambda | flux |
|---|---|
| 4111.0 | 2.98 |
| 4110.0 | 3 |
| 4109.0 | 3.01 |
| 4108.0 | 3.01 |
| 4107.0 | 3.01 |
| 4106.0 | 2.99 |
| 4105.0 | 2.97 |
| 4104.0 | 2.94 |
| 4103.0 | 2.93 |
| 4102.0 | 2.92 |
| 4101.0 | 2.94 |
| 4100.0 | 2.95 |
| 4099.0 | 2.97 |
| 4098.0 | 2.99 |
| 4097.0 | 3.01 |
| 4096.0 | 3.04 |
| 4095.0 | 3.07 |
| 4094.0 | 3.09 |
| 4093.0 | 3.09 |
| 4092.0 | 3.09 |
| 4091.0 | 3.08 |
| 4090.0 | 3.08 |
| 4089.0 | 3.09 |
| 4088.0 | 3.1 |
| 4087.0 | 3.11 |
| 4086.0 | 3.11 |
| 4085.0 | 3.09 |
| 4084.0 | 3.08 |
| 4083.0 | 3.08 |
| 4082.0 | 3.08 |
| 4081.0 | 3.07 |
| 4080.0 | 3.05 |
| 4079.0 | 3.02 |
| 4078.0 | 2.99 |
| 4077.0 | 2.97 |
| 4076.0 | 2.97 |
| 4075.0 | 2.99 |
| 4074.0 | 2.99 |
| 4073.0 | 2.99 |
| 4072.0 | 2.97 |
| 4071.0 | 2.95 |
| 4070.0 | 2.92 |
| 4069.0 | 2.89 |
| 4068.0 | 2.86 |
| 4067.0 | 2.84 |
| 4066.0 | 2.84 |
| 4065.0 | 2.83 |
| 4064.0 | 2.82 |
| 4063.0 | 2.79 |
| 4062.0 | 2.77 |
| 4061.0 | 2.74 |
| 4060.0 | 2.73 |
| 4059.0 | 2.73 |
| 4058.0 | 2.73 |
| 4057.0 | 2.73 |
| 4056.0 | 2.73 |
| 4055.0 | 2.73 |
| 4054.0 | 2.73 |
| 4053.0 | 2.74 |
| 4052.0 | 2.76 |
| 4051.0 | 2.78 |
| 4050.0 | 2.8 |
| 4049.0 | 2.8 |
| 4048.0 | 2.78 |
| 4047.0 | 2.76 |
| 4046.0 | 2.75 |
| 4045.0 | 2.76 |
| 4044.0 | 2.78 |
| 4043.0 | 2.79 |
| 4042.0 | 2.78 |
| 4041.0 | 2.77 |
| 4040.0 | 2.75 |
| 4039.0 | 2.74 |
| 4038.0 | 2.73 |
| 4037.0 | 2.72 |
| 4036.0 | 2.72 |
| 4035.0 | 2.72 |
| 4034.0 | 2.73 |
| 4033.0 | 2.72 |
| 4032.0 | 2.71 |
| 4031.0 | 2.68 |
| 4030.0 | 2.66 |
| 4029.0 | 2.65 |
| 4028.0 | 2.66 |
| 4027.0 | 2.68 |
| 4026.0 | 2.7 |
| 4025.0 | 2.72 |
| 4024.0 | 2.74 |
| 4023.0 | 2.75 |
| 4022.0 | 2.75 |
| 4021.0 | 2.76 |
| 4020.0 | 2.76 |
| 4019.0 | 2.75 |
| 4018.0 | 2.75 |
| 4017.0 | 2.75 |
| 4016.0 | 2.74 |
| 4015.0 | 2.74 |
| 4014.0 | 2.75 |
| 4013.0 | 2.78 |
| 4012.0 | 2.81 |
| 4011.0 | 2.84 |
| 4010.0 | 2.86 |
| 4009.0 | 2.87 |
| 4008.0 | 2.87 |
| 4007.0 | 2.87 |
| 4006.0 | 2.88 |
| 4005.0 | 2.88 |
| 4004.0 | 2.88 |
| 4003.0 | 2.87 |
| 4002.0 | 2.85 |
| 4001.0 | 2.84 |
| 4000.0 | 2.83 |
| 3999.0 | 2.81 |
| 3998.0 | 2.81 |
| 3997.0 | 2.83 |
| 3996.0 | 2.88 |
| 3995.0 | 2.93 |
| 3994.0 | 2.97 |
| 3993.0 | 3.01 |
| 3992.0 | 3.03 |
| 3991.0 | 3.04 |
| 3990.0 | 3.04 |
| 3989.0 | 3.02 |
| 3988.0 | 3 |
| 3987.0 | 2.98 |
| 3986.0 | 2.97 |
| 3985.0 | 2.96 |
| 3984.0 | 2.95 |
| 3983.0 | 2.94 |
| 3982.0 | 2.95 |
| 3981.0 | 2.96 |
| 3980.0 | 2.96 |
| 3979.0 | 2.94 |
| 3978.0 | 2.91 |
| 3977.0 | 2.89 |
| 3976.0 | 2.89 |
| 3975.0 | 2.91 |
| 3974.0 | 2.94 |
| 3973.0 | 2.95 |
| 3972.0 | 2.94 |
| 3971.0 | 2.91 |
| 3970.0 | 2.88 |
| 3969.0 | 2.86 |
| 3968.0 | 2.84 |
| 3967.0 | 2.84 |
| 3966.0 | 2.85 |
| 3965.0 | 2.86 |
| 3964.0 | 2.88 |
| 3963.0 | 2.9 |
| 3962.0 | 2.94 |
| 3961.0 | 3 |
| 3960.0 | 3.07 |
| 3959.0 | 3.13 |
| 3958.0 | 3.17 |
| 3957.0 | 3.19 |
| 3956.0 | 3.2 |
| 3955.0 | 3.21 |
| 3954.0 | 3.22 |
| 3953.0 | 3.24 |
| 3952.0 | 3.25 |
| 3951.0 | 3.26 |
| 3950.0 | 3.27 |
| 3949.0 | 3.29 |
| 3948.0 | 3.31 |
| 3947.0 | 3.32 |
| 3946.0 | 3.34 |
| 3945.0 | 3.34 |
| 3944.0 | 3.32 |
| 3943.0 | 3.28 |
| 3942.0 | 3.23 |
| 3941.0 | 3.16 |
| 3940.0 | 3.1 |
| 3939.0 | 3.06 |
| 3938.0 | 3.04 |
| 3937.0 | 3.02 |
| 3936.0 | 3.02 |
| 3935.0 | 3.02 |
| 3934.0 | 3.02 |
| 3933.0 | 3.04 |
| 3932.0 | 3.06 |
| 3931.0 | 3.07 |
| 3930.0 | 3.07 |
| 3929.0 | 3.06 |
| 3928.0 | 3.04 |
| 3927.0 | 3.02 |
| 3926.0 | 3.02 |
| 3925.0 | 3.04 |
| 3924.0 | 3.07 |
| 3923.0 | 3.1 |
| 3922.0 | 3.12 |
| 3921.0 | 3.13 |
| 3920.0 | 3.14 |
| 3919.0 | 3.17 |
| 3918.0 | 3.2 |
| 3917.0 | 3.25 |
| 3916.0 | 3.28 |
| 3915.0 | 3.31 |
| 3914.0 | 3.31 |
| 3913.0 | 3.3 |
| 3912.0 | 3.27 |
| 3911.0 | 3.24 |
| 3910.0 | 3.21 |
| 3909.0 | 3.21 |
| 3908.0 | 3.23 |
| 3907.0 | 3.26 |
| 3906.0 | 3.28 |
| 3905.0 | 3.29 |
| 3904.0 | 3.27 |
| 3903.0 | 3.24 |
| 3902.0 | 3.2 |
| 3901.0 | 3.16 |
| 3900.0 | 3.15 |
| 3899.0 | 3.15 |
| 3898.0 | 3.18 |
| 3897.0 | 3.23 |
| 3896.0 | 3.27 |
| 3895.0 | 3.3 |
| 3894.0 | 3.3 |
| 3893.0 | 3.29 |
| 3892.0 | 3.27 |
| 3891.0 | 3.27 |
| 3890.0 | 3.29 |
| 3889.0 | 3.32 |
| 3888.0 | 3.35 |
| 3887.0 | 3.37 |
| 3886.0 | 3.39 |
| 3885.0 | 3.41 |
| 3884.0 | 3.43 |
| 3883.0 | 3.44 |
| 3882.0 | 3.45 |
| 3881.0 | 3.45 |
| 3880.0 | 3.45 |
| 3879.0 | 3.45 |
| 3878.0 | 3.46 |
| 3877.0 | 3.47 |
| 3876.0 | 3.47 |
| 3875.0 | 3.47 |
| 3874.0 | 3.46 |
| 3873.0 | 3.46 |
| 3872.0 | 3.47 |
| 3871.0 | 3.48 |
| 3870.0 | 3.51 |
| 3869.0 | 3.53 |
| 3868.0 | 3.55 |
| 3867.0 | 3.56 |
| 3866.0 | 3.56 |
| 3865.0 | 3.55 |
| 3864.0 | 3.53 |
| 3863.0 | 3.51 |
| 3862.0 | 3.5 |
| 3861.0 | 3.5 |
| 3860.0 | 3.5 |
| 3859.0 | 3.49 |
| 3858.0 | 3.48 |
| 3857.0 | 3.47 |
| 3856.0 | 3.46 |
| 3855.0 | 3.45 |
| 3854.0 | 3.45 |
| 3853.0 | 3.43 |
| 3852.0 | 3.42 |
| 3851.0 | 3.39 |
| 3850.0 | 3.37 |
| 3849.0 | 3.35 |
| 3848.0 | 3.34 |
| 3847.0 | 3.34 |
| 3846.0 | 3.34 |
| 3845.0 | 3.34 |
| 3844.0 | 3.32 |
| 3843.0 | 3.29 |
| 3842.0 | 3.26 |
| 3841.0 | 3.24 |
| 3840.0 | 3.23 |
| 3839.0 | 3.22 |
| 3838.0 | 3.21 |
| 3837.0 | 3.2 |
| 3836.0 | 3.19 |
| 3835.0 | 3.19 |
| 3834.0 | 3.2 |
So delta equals 1.04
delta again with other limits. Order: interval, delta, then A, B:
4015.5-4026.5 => 1.01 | 2.72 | 2.74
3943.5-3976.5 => 1.08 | 2.84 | 3.08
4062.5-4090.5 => 1.06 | 2.81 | 2.98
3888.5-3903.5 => 1.03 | 3.15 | 3.24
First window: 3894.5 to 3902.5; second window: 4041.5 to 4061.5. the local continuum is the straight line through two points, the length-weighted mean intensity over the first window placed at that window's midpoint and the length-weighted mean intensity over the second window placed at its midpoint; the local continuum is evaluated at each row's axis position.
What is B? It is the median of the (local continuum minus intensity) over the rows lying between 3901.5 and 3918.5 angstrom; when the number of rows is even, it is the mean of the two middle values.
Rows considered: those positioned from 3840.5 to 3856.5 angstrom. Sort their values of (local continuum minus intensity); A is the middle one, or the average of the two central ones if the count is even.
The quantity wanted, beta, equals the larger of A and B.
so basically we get 0.01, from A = 0.0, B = -0.1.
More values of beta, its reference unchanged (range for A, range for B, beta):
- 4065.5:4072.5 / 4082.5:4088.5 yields -0.18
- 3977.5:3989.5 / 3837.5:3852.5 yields 0.02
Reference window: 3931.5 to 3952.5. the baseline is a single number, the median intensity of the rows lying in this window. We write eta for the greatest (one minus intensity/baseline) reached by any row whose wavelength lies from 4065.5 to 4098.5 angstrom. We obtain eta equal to 0.12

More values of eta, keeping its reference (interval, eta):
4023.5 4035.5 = 0.18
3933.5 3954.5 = 0.07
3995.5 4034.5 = 0.18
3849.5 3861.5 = -0.04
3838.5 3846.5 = 0.00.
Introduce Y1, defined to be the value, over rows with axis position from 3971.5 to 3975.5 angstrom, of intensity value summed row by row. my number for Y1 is 11.7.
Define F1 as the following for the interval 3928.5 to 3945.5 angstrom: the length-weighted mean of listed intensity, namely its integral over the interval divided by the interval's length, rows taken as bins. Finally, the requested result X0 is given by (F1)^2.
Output 9.7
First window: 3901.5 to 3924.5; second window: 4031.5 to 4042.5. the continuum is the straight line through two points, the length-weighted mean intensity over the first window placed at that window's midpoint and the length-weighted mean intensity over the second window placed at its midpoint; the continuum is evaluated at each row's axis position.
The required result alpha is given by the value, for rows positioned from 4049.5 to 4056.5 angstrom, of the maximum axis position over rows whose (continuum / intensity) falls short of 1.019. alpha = 4056.0 angstrom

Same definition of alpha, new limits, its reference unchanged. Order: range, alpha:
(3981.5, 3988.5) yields 3988.0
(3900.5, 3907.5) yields 3907.0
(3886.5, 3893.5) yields 3893.0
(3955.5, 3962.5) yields 3961.0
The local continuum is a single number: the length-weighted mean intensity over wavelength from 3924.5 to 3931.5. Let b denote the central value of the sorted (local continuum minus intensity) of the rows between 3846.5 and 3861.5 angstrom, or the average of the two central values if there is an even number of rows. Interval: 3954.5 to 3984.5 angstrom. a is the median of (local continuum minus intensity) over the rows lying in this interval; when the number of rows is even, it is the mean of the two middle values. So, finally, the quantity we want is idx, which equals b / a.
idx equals -3.8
